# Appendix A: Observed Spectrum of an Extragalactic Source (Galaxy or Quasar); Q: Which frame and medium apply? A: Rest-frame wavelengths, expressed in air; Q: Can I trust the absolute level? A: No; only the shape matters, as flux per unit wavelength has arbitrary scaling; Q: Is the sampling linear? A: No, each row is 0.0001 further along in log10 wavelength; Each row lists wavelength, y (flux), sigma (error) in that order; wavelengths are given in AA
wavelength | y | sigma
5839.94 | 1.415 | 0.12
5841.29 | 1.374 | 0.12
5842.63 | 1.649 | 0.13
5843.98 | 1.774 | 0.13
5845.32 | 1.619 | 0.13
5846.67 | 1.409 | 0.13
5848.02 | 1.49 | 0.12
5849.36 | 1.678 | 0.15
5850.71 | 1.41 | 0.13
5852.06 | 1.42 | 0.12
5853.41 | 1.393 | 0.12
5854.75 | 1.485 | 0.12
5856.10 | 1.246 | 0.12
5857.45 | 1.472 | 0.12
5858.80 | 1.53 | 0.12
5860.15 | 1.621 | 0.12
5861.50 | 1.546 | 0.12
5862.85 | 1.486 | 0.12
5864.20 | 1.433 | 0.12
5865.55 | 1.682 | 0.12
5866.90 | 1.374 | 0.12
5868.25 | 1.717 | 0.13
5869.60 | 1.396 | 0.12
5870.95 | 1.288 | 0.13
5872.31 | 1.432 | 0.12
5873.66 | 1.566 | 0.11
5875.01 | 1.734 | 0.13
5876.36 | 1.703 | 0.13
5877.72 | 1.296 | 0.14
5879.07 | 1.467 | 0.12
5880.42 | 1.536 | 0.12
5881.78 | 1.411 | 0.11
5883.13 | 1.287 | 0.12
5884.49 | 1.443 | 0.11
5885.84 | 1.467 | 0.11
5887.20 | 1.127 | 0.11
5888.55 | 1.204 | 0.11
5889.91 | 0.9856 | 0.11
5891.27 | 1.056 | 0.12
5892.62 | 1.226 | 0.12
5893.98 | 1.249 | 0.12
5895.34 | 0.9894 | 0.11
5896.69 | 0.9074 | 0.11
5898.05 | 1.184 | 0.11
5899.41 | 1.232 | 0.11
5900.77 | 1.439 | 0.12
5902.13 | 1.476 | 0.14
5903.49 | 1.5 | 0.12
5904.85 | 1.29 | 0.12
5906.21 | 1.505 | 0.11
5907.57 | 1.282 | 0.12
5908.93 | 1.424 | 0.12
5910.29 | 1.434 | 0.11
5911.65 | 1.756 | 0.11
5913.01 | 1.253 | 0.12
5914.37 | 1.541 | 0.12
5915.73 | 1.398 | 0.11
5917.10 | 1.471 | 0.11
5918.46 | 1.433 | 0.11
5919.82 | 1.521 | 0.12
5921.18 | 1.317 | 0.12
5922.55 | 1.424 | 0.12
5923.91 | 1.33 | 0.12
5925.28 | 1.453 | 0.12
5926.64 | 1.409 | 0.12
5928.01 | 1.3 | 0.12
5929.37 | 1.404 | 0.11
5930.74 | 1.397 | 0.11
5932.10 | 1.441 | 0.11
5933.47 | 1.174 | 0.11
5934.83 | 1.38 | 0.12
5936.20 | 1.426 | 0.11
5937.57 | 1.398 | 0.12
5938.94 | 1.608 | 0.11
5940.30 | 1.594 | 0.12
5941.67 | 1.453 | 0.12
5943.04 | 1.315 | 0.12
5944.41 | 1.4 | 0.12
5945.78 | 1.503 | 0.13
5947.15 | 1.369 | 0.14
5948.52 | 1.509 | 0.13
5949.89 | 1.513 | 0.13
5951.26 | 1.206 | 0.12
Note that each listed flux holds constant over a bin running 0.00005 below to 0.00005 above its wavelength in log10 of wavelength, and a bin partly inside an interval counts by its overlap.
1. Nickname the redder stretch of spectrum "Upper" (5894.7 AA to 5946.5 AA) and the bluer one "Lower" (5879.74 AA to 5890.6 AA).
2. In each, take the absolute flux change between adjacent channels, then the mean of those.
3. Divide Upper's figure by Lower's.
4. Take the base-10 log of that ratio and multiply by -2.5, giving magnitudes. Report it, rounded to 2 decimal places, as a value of 0.13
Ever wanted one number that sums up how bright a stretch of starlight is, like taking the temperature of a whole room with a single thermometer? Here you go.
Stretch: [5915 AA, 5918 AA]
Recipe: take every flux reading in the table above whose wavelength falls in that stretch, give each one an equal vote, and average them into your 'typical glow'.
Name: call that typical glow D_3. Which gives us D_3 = 1.43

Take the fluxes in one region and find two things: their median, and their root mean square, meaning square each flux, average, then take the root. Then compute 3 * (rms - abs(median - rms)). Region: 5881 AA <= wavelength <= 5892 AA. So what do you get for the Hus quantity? 3.74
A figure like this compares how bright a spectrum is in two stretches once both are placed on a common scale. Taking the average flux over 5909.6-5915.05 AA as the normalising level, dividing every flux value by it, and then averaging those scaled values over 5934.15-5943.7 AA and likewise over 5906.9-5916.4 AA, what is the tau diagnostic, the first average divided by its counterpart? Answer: 1.01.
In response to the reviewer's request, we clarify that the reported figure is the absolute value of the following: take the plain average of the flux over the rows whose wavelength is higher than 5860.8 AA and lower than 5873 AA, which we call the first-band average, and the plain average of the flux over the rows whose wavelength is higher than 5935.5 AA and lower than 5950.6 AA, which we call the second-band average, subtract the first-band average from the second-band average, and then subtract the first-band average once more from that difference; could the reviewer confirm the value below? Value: 1.51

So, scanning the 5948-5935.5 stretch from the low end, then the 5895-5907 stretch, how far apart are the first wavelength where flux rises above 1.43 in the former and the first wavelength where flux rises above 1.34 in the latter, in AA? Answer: 38.2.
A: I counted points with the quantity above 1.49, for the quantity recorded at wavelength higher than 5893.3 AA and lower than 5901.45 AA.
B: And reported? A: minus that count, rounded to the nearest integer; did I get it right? 0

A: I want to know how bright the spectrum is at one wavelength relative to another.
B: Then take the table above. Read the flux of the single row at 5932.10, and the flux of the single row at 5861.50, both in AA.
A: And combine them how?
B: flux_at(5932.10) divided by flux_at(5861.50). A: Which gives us 0.93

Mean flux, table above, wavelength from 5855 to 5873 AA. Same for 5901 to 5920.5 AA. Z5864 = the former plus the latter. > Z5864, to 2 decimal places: 2.93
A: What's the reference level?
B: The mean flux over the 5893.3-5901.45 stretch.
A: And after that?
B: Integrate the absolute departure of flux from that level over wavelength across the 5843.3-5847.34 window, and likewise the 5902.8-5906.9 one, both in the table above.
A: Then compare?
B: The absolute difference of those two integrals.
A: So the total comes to 0.67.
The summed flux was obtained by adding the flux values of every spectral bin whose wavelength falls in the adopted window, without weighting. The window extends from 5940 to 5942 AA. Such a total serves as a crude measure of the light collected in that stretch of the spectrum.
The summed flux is 3.05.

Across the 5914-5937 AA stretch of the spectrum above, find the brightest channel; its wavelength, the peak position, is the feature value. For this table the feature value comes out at 5914.37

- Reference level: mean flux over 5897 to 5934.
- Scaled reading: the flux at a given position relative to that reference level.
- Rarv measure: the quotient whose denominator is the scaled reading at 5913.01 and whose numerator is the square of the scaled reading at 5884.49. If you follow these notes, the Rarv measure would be 1.2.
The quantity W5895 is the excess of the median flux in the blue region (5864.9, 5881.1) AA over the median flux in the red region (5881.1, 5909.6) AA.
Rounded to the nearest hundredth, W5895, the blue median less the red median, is 0.22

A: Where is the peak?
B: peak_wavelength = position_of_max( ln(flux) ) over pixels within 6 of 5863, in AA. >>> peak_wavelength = 5868.25 AA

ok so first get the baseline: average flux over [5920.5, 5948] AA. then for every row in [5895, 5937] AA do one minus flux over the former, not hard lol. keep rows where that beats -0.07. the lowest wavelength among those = 5895.34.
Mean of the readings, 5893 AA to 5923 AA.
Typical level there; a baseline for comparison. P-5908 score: 1.36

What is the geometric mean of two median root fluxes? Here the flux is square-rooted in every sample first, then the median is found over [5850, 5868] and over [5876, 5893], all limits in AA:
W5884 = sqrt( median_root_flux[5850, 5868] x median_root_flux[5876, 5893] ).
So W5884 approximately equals 1.18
